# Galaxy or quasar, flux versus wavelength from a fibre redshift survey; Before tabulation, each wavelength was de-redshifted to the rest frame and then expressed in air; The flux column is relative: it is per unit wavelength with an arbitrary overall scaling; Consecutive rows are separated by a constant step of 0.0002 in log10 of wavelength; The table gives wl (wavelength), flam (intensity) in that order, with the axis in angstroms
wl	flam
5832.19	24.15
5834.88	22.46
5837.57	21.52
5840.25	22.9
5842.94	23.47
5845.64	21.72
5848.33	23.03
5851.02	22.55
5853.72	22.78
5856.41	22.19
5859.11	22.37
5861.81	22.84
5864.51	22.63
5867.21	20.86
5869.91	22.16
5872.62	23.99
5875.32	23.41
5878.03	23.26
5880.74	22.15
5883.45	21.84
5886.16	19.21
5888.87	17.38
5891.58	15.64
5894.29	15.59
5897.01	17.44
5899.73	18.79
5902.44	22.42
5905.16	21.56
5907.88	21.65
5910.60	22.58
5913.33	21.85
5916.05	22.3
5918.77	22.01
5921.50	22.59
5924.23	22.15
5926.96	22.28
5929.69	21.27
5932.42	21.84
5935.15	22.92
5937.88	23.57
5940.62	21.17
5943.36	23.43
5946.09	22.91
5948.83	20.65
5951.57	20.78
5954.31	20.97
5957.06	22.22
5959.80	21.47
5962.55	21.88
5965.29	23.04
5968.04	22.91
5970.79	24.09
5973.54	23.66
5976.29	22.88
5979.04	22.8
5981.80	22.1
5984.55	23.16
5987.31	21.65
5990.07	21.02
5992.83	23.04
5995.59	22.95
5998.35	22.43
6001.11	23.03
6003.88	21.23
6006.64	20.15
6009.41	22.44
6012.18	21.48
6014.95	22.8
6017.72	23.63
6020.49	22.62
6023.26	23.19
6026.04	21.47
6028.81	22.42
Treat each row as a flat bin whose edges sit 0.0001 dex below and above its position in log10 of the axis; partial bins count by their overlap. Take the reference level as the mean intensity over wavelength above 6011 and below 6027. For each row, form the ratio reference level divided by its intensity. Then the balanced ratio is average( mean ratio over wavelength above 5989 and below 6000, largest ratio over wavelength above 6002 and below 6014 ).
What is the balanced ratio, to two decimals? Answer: 1.06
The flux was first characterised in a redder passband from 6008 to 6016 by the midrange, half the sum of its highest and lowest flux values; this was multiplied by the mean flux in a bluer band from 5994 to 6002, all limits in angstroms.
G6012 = 505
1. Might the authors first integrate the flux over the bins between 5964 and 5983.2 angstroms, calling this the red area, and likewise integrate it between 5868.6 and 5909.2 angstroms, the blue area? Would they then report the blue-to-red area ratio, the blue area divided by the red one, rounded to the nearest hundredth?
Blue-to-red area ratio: 1.87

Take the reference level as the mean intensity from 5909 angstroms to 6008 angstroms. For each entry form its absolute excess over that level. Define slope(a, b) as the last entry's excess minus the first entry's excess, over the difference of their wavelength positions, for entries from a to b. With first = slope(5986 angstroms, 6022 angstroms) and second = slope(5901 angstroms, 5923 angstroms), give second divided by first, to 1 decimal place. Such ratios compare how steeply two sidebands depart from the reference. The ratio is -1.3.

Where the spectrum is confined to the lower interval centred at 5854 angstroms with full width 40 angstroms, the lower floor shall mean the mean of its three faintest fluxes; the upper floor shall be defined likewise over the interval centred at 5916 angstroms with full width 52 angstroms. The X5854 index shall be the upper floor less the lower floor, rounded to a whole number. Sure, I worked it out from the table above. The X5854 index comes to -5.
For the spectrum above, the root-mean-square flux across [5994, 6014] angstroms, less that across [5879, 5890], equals 1.7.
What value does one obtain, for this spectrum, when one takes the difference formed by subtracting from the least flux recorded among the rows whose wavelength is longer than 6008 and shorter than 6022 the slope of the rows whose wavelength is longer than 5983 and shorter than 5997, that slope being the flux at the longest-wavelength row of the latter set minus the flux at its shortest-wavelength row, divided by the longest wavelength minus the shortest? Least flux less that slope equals 21.5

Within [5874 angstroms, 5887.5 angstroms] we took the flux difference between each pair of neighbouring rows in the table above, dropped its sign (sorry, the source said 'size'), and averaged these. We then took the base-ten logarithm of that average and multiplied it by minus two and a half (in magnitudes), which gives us -0.1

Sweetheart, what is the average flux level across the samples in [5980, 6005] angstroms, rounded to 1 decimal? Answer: 22.3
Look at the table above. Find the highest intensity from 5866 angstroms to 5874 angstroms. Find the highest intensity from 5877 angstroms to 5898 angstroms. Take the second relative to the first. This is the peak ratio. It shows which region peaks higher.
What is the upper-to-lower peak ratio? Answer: 0.97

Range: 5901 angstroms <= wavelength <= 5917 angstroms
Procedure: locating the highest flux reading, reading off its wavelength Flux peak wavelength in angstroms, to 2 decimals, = 5910.60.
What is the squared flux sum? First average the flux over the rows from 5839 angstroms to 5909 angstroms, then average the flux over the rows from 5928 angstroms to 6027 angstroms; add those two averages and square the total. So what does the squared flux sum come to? 1901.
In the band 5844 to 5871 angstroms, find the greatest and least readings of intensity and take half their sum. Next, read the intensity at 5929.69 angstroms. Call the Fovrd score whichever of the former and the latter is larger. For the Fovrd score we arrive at 21.9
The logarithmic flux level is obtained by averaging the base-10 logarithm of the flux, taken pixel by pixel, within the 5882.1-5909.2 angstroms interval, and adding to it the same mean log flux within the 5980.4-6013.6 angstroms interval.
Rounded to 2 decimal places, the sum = 2.62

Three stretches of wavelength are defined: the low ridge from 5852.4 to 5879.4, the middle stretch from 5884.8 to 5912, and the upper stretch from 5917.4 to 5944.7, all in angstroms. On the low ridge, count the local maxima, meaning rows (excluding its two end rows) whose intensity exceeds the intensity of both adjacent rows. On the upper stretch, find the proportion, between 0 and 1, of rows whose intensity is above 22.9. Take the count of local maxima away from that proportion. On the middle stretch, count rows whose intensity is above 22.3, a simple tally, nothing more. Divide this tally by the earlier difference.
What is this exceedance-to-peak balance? -1.2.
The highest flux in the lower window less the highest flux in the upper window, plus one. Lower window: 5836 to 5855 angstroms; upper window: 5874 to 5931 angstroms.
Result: 1.1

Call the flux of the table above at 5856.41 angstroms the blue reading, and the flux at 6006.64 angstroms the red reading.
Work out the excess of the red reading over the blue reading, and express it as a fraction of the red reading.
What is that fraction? -0.10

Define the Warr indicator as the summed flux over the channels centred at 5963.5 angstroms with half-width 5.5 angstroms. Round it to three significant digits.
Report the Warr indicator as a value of 89.3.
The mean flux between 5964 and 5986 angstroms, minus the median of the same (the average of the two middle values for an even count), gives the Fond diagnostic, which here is 0.10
